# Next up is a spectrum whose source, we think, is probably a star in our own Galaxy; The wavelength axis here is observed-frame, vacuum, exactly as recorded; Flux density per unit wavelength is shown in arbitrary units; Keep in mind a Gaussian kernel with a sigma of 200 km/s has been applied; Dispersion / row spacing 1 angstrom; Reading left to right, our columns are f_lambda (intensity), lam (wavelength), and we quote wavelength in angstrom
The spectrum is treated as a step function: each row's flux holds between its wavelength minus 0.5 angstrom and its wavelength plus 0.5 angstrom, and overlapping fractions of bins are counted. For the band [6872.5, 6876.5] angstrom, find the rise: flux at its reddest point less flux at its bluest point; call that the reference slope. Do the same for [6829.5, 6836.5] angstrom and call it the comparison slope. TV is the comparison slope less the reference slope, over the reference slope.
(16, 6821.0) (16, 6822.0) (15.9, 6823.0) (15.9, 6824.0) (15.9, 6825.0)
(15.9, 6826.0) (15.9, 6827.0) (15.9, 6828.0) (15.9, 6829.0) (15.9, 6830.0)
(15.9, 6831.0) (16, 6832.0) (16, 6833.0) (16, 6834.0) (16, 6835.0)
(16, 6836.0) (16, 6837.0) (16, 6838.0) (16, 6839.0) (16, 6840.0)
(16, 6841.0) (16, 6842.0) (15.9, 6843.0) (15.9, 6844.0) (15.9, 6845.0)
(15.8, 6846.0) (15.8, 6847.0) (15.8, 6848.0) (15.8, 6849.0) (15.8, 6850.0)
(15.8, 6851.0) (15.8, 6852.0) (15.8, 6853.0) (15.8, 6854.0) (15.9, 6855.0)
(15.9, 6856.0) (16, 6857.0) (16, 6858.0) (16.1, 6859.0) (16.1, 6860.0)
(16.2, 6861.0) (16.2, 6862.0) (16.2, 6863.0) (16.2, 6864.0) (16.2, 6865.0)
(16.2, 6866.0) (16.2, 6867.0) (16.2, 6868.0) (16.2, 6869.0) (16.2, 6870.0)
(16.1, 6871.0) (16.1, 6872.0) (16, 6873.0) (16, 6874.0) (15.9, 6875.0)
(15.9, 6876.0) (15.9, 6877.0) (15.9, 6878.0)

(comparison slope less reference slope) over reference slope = -2.0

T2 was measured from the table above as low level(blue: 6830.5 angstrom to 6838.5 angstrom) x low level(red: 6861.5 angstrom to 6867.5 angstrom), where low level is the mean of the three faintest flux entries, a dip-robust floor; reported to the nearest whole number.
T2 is 259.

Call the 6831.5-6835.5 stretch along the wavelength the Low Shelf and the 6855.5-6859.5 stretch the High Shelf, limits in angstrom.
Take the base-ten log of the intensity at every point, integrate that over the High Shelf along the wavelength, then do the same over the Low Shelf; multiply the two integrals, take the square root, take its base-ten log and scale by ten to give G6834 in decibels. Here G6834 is 6.83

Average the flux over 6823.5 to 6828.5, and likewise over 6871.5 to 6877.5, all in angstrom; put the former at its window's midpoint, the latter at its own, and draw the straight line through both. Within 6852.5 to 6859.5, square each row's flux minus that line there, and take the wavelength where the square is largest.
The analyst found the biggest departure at 6859.0 angstrom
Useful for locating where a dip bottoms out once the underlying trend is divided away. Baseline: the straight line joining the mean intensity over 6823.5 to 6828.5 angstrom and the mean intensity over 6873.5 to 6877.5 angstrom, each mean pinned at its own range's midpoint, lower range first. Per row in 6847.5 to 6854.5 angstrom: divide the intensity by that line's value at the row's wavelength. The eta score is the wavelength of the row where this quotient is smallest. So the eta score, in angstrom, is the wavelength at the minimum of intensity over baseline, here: 6854.0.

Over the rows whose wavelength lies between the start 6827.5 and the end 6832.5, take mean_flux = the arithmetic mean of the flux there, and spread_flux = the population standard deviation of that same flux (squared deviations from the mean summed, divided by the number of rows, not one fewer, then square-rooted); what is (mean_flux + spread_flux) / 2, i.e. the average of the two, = 7.98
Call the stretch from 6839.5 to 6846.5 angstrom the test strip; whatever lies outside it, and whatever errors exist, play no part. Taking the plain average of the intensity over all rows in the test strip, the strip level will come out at 15.9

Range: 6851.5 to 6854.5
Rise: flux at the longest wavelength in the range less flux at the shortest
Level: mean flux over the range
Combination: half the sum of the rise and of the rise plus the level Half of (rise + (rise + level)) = 7.90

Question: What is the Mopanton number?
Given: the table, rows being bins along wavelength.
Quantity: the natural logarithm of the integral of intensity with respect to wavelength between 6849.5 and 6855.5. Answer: 4.55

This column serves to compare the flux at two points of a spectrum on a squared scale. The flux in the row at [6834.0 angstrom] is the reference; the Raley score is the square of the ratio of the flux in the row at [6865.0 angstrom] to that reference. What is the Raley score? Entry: 1.03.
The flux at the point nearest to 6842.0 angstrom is 16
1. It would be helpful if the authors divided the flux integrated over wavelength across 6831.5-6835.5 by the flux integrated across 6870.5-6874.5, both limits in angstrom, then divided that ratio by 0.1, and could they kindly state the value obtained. 10.0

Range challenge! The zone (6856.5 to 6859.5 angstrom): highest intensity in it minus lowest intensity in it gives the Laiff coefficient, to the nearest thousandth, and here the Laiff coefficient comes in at 0.100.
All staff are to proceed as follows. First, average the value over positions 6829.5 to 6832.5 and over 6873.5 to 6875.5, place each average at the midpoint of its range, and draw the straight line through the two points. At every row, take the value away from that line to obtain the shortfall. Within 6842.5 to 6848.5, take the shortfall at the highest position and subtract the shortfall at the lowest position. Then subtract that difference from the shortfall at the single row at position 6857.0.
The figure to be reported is -0.16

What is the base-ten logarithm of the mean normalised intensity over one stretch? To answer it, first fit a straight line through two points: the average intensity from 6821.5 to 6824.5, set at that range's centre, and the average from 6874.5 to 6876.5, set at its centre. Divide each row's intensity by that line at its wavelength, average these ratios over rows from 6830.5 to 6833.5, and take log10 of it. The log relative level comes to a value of 0.0011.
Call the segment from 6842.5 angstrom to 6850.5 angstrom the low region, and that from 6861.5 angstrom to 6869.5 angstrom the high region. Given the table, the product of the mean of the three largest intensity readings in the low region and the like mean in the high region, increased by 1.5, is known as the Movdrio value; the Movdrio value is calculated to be 259.1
